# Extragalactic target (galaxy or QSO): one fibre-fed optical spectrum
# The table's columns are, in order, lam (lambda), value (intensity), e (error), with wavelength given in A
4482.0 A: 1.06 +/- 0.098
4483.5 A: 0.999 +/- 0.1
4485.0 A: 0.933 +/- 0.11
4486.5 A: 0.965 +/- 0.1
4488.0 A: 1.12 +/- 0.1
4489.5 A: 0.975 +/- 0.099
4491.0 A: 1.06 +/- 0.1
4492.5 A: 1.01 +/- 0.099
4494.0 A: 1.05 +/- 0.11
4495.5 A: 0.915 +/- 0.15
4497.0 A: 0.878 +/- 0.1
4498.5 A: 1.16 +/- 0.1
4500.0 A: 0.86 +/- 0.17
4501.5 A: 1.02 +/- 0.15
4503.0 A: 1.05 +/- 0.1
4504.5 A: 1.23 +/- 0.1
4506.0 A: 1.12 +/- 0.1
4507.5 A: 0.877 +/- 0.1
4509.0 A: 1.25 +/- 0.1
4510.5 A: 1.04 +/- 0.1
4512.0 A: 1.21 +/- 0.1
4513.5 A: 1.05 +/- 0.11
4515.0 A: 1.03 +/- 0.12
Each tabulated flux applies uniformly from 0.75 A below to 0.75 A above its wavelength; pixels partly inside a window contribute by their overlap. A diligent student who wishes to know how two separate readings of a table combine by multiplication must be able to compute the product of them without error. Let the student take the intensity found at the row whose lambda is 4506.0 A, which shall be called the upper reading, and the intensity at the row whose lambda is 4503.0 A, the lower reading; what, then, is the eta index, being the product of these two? 1.18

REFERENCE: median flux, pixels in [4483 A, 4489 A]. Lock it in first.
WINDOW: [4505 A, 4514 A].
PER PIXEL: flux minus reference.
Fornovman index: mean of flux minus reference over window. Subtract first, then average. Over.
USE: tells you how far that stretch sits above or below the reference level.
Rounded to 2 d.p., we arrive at 0.11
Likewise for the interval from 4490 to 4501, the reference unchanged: 0.01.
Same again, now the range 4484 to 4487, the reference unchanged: -0.03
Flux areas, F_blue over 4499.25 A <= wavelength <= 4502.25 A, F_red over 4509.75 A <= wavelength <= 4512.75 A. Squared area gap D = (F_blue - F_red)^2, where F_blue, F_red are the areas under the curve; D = 0.31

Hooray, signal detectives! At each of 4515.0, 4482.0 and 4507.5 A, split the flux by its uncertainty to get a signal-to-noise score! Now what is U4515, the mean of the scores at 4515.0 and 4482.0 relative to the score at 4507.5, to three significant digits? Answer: 1.11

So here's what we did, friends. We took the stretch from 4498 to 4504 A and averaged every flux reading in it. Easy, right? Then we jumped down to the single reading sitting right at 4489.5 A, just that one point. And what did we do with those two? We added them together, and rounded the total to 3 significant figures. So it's 2.00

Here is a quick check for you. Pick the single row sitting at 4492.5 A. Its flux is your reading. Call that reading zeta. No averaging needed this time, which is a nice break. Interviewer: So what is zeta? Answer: 1.01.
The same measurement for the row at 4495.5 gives 0.915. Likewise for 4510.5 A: 1.04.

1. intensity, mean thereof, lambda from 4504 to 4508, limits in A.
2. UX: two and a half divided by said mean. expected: 2.32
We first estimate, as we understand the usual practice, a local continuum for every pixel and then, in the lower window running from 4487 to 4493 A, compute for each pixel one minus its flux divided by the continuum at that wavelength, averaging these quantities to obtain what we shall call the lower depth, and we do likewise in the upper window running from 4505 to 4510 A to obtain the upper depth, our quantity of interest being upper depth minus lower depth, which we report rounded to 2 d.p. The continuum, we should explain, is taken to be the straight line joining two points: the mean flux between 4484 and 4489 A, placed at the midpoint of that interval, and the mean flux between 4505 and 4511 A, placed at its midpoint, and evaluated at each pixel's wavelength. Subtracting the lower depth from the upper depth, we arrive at 0.01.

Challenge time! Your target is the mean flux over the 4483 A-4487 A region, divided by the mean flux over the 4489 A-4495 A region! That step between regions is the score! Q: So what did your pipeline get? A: 0.94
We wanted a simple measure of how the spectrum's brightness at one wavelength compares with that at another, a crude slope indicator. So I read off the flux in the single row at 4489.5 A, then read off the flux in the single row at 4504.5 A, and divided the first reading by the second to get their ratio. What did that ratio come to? 0.79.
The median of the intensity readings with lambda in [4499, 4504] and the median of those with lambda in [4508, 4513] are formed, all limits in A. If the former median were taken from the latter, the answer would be 0.19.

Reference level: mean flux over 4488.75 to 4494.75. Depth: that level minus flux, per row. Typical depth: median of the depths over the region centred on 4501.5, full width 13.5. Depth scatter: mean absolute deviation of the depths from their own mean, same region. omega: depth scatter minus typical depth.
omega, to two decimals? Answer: 0.11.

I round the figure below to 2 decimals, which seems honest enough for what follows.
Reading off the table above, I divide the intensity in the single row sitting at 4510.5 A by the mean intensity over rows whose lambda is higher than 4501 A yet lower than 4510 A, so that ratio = 0.95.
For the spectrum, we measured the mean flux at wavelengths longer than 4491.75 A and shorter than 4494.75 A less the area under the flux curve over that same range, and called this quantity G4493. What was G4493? -2.06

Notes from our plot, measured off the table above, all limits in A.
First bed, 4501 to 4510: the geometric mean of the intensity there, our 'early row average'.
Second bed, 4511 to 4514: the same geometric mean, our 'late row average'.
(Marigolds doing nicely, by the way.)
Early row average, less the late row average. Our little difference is -0.04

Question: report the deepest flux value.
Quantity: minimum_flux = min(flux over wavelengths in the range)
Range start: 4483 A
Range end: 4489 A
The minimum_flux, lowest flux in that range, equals 0.933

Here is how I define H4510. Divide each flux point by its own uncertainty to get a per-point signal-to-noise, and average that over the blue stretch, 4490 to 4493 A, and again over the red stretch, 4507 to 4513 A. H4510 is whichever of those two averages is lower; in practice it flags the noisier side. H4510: 10.4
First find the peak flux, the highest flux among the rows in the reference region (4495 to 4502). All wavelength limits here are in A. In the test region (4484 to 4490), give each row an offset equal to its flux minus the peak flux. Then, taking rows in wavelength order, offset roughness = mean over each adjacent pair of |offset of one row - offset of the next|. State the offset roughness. 0.111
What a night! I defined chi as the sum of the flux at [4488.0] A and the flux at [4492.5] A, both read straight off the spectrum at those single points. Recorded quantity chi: 2.13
